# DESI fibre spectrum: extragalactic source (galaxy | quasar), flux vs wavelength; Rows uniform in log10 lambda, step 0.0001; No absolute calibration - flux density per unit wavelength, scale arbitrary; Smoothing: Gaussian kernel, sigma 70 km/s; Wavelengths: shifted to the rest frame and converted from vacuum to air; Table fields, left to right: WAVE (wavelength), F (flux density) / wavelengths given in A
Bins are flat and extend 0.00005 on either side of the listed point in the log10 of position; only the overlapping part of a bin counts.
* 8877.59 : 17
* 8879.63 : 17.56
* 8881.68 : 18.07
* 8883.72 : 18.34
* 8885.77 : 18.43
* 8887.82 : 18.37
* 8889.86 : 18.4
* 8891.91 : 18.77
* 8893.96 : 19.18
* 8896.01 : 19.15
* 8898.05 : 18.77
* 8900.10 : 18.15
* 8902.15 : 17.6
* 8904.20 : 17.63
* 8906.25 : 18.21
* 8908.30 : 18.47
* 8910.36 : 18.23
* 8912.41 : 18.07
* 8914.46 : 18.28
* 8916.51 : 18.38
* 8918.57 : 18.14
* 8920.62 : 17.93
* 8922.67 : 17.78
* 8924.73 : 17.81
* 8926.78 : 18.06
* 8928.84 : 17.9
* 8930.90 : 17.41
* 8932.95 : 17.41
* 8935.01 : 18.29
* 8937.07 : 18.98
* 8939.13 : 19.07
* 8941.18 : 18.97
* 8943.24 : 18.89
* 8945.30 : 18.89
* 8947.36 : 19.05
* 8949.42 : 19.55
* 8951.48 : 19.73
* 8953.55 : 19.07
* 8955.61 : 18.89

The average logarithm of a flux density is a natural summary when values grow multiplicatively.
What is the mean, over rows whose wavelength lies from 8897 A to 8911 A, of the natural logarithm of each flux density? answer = 2.90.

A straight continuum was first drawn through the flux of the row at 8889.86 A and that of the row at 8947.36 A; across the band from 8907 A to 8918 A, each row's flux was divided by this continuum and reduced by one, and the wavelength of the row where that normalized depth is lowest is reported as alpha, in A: 8912.41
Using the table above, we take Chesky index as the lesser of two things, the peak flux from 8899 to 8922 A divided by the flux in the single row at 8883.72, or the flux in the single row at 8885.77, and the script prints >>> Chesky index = 1.01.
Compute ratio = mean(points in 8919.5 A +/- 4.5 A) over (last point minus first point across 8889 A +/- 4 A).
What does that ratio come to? 53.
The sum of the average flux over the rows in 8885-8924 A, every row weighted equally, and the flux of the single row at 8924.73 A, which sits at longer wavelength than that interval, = 36.1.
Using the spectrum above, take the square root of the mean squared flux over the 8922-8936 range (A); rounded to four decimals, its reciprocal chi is 0.0561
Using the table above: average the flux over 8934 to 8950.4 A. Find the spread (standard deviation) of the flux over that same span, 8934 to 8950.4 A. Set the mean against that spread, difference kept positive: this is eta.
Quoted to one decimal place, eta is 18.6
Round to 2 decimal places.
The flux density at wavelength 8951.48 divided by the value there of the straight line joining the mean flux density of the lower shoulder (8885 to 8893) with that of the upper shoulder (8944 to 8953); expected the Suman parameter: 1.02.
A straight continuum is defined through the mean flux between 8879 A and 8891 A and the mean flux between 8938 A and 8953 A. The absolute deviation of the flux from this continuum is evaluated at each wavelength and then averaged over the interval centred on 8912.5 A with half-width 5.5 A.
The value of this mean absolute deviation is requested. 0.4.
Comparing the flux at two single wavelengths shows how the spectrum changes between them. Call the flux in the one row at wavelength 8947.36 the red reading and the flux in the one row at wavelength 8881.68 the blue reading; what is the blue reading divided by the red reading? 0.95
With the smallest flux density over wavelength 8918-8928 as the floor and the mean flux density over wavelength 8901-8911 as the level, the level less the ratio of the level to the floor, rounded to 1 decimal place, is 17.0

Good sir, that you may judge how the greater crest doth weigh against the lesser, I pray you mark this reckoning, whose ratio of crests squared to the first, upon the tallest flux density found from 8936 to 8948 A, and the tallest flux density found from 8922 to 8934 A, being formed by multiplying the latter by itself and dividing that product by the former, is 17.1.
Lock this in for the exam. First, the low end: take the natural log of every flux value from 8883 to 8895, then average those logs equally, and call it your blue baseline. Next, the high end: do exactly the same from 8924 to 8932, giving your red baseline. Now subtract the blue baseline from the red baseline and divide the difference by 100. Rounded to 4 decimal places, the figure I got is -0.0004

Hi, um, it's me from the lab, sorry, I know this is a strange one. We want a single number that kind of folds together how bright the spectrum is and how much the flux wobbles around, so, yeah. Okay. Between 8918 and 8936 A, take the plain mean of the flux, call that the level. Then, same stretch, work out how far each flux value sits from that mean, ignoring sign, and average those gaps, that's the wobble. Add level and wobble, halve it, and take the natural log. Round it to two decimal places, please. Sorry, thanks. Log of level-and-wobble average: 2.20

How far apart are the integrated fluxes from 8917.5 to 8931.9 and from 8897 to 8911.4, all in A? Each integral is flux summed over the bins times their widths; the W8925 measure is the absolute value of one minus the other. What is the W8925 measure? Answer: 4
